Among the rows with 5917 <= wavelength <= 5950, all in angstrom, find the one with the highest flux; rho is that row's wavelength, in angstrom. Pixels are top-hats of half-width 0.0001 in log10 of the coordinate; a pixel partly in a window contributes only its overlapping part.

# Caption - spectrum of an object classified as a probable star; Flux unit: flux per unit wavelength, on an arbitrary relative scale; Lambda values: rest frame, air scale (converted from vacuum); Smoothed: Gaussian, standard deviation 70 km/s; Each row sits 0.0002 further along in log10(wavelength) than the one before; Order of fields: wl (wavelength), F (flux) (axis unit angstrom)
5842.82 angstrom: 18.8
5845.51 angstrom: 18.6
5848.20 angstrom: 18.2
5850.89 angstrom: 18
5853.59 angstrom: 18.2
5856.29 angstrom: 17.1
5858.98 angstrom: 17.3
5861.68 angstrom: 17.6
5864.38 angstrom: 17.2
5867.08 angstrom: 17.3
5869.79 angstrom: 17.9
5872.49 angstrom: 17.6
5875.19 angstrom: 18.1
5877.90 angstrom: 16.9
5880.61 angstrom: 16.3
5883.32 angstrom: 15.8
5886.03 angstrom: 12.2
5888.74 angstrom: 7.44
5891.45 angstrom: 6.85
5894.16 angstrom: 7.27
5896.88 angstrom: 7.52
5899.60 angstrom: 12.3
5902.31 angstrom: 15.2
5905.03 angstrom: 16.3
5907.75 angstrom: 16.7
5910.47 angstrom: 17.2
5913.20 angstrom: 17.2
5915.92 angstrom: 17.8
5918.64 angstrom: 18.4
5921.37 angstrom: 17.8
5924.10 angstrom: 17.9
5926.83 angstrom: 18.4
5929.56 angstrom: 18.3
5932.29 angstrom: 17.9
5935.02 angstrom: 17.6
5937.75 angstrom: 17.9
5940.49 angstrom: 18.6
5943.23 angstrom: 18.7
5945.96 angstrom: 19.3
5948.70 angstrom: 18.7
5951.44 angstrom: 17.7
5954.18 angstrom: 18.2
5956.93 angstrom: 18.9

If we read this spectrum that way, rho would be 5945.96 angstrom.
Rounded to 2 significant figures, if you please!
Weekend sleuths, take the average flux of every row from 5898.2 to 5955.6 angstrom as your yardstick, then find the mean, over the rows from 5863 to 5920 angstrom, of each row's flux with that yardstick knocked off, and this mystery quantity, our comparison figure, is -2.8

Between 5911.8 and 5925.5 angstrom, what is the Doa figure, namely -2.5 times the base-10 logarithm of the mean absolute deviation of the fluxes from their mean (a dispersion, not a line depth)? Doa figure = 1.4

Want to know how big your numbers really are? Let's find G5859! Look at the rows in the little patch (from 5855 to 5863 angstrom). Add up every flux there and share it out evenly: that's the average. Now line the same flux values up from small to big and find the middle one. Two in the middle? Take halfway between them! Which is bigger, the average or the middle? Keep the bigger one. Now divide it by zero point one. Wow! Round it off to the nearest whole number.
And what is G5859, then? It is 173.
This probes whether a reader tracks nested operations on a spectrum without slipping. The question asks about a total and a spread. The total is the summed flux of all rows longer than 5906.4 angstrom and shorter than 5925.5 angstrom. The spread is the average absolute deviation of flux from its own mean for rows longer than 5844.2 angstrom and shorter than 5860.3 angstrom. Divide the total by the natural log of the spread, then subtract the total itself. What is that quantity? -284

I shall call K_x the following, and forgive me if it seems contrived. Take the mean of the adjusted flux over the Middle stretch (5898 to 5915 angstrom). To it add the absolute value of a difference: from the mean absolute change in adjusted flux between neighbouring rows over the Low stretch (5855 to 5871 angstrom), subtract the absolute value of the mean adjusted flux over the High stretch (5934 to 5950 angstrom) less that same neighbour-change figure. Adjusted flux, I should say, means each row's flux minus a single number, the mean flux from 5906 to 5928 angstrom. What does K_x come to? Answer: -1.7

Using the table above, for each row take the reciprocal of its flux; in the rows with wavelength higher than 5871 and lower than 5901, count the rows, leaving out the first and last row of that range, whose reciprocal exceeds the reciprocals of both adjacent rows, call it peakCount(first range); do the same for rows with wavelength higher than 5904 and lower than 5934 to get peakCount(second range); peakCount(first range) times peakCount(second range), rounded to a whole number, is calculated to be 1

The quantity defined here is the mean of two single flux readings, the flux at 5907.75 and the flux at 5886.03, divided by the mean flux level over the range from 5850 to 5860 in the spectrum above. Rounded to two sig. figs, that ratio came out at 0.82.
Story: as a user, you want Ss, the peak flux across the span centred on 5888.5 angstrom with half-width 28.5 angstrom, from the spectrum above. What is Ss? 18.1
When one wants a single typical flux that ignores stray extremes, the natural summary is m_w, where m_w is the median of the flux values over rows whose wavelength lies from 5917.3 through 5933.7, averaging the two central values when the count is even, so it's 18.1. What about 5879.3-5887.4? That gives 15.8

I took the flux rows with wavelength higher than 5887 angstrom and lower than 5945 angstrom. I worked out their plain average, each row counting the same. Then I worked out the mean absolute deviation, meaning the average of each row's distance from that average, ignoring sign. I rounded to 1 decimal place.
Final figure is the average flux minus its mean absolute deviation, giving 12.0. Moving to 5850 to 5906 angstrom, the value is 11.4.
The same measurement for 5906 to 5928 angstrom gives 17.2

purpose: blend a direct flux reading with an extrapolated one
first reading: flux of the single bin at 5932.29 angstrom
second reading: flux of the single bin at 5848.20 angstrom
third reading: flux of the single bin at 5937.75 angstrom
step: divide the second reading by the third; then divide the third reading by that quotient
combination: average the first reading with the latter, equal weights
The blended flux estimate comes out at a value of 17.8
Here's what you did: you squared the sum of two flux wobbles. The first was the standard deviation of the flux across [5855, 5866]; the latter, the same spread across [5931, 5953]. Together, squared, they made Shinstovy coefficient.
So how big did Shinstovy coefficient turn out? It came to 1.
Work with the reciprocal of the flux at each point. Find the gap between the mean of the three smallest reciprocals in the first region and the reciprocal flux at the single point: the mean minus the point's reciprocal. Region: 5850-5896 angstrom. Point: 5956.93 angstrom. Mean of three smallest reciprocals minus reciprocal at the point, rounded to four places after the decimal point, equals 0.0023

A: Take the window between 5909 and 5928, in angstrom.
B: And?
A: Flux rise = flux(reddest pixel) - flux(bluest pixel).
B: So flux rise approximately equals 1.2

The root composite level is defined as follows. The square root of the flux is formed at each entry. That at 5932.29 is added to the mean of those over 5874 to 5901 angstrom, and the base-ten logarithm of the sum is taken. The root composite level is 0.883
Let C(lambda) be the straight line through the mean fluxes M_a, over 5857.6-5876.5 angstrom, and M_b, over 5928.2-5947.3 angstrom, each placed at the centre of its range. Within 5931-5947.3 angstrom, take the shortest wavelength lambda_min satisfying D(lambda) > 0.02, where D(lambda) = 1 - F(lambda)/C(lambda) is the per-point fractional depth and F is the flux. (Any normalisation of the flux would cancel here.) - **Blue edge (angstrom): 5932.29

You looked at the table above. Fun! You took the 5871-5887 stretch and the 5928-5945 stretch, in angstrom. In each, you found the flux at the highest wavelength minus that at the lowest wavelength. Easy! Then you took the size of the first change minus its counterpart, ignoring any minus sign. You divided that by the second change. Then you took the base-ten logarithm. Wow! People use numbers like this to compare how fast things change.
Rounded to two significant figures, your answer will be 1.2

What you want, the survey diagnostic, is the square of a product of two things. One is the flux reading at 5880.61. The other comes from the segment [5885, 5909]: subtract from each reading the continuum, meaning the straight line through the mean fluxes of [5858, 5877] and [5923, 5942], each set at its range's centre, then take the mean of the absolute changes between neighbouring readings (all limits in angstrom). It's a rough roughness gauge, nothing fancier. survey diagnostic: 948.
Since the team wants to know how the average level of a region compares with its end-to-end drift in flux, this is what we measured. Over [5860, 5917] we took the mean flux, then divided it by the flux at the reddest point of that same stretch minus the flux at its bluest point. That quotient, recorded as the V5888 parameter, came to 73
